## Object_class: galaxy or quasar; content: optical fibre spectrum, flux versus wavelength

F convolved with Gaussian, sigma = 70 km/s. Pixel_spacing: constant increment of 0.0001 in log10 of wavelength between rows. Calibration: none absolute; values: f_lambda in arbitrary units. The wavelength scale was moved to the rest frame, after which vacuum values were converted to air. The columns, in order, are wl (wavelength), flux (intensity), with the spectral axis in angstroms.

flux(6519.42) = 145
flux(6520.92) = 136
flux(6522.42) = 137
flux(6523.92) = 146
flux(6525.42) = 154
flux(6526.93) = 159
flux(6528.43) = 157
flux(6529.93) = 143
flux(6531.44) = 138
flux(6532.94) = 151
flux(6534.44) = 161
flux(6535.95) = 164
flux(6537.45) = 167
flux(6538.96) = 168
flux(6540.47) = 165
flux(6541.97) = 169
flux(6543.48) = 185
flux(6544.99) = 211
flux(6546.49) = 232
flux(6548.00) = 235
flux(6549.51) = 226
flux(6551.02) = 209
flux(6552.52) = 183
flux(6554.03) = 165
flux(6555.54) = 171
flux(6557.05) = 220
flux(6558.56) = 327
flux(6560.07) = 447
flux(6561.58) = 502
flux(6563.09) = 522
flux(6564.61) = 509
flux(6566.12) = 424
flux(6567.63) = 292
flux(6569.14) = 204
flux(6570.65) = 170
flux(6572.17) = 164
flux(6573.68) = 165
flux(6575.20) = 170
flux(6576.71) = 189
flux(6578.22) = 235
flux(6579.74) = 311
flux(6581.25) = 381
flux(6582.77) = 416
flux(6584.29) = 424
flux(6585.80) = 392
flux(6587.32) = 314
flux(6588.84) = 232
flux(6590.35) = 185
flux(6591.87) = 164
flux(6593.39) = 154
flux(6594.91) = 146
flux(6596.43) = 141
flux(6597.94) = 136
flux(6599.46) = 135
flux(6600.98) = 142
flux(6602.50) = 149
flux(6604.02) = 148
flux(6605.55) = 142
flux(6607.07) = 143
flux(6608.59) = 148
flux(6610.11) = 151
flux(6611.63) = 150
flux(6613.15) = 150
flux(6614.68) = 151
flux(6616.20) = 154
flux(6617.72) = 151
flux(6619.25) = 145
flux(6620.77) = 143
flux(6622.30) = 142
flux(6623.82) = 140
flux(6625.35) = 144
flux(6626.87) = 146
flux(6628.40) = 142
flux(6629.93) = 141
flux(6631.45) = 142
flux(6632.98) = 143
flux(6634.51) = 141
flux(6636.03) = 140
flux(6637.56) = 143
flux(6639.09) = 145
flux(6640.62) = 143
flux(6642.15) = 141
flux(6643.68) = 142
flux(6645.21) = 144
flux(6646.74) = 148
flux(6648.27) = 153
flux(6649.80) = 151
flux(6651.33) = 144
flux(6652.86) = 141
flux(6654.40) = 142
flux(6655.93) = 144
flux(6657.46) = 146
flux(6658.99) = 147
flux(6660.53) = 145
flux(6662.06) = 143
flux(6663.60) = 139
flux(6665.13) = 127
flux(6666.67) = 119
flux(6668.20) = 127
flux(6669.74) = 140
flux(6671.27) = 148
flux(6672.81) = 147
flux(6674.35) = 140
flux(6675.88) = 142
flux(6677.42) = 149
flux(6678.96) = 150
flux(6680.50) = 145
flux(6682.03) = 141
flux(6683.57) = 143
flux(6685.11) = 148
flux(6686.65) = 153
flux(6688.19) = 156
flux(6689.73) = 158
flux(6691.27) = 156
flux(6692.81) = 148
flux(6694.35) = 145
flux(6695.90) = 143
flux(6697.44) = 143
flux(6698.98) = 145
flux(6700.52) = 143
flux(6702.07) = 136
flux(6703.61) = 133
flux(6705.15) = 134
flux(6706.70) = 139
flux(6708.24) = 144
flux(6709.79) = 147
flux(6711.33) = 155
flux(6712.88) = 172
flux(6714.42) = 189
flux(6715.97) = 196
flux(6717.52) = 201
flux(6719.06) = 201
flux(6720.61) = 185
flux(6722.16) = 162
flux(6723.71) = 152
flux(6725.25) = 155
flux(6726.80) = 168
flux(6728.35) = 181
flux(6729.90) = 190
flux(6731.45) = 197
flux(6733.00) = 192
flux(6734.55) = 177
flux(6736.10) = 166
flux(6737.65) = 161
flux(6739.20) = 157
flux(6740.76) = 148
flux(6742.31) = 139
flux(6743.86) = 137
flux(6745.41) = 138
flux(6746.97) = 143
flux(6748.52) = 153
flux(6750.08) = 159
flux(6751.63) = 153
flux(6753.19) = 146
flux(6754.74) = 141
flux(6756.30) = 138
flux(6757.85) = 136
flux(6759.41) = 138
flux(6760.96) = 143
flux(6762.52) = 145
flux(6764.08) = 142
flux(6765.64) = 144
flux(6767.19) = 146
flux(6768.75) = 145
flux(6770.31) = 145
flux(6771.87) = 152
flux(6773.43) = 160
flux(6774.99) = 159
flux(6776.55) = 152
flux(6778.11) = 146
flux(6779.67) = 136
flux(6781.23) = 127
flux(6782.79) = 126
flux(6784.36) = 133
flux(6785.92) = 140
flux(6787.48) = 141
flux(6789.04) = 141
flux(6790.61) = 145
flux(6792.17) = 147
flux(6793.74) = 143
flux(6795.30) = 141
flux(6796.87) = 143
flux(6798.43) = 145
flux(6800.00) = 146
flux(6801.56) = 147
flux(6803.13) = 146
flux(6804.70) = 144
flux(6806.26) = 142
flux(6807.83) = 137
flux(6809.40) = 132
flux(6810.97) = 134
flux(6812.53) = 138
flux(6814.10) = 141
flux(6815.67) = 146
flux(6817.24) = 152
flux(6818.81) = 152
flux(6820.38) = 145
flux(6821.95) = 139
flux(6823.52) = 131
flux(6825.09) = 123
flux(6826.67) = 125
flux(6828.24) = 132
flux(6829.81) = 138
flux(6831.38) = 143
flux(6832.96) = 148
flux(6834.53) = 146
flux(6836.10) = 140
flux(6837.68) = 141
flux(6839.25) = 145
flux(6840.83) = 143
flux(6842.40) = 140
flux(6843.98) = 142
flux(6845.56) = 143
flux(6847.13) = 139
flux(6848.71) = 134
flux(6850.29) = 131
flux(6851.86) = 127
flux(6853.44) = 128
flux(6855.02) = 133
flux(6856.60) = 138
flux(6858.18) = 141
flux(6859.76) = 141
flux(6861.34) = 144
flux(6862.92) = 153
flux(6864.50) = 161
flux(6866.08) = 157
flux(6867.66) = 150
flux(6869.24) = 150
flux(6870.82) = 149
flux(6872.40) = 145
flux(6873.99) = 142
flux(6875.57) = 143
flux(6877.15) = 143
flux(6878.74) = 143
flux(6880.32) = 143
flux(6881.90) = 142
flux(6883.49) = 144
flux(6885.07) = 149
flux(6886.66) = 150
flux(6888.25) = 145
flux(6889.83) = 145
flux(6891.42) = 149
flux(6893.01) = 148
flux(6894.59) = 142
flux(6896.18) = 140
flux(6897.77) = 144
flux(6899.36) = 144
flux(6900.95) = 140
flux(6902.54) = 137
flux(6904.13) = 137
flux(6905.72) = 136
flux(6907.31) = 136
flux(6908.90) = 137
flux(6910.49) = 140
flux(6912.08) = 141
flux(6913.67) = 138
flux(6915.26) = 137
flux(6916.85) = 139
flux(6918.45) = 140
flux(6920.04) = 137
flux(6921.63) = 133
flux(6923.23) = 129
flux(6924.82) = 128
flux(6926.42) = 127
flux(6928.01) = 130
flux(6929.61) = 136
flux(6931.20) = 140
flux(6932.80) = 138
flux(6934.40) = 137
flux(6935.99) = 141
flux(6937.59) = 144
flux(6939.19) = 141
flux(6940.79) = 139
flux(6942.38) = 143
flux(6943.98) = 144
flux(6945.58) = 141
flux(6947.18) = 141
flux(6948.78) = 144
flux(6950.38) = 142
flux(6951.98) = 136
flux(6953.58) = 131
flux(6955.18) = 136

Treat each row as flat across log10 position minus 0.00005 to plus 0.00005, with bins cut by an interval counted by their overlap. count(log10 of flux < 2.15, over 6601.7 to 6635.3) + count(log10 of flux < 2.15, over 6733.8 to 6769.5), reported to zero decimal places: 10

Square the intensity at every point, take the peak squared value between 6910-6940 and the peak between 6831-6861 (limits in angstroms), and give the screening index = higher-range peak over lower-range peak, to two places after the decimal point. 0.95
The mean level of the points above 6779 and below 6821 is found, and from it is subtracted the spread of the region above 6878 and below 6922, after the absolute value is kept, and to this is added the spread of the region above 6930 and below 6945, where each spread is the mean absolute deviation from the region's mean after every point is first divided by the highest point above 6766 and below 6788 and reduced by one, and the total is 141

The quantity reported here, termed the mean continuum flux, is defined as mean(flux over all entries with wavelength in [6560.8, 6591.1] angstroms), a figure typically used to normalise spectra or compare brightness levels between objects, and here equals 310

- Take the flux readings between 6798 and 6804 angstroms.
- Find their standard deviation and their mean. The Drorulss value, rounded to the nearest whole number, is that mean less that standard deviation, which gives 145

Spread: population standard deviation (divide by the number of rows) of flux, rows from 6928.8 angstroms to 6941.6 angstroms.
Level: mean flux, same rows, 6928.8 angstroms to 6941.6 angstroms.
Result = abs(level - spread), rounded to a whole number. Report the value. 137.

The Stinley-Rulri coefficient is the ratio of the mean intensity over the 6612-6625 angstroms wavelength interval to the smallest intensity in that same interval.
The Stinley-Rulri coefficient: 1.050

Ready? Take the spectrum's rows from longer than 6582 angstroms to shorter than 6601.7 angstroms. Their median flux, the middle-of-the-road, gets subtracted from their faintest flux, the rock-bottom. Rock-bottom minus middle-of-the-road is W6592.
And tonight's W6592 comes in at -29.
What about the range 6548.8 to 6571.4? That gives -61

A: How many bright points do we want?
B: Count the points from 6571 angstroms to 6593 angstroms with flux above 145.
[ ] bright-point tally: 14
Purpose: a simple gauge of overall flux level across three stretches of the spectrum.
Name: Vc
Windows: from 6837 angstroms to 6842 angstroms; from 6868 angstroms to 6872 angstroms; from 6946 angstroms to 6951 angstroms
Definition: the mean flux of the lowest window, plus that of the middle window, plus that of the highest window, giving 435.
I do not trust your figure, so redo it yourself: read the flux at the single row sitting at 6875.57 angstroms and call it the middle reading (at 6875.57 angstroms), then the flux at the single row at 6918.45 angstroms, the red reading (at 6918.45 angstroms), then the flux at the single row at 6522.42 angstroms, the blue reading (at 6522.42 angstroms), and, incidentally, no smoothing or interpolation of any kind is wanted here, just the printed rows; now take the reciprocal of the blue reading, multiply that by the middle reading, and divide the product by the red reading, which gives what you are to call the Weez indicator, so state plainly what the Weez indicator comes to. 0.0075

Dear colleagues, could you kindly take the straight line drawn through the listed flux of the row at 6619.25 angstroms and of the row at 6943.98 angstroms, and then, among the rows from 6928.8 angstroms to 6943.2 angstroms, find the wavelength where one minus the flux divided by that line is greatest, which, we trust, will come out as 6929.61 angstroms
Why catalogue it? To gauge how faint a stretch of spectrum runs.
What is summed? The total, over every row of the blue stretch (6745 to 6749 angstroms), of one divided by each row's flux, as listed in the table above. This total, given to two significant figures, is 0.021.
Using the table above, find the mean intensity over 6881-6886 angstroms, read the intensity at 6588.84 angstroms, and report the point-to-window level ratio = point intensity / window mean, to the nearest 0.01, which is 1.60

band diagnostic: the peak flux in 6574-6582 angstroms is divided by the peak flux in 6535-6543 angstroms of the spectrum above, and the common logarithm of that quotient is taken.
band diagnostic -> 0.353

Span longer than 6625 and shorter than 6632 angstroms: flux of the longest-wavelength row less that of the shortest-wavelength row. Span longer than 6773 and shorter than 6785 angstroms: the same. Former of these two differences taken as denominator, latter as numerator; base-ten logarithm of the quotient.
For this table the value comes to 1.1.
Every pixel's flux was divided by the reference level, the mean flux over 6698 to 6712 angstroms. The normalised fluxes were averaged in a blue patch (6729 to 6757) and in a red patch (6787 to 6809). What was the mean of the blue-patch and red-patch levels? 1.1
